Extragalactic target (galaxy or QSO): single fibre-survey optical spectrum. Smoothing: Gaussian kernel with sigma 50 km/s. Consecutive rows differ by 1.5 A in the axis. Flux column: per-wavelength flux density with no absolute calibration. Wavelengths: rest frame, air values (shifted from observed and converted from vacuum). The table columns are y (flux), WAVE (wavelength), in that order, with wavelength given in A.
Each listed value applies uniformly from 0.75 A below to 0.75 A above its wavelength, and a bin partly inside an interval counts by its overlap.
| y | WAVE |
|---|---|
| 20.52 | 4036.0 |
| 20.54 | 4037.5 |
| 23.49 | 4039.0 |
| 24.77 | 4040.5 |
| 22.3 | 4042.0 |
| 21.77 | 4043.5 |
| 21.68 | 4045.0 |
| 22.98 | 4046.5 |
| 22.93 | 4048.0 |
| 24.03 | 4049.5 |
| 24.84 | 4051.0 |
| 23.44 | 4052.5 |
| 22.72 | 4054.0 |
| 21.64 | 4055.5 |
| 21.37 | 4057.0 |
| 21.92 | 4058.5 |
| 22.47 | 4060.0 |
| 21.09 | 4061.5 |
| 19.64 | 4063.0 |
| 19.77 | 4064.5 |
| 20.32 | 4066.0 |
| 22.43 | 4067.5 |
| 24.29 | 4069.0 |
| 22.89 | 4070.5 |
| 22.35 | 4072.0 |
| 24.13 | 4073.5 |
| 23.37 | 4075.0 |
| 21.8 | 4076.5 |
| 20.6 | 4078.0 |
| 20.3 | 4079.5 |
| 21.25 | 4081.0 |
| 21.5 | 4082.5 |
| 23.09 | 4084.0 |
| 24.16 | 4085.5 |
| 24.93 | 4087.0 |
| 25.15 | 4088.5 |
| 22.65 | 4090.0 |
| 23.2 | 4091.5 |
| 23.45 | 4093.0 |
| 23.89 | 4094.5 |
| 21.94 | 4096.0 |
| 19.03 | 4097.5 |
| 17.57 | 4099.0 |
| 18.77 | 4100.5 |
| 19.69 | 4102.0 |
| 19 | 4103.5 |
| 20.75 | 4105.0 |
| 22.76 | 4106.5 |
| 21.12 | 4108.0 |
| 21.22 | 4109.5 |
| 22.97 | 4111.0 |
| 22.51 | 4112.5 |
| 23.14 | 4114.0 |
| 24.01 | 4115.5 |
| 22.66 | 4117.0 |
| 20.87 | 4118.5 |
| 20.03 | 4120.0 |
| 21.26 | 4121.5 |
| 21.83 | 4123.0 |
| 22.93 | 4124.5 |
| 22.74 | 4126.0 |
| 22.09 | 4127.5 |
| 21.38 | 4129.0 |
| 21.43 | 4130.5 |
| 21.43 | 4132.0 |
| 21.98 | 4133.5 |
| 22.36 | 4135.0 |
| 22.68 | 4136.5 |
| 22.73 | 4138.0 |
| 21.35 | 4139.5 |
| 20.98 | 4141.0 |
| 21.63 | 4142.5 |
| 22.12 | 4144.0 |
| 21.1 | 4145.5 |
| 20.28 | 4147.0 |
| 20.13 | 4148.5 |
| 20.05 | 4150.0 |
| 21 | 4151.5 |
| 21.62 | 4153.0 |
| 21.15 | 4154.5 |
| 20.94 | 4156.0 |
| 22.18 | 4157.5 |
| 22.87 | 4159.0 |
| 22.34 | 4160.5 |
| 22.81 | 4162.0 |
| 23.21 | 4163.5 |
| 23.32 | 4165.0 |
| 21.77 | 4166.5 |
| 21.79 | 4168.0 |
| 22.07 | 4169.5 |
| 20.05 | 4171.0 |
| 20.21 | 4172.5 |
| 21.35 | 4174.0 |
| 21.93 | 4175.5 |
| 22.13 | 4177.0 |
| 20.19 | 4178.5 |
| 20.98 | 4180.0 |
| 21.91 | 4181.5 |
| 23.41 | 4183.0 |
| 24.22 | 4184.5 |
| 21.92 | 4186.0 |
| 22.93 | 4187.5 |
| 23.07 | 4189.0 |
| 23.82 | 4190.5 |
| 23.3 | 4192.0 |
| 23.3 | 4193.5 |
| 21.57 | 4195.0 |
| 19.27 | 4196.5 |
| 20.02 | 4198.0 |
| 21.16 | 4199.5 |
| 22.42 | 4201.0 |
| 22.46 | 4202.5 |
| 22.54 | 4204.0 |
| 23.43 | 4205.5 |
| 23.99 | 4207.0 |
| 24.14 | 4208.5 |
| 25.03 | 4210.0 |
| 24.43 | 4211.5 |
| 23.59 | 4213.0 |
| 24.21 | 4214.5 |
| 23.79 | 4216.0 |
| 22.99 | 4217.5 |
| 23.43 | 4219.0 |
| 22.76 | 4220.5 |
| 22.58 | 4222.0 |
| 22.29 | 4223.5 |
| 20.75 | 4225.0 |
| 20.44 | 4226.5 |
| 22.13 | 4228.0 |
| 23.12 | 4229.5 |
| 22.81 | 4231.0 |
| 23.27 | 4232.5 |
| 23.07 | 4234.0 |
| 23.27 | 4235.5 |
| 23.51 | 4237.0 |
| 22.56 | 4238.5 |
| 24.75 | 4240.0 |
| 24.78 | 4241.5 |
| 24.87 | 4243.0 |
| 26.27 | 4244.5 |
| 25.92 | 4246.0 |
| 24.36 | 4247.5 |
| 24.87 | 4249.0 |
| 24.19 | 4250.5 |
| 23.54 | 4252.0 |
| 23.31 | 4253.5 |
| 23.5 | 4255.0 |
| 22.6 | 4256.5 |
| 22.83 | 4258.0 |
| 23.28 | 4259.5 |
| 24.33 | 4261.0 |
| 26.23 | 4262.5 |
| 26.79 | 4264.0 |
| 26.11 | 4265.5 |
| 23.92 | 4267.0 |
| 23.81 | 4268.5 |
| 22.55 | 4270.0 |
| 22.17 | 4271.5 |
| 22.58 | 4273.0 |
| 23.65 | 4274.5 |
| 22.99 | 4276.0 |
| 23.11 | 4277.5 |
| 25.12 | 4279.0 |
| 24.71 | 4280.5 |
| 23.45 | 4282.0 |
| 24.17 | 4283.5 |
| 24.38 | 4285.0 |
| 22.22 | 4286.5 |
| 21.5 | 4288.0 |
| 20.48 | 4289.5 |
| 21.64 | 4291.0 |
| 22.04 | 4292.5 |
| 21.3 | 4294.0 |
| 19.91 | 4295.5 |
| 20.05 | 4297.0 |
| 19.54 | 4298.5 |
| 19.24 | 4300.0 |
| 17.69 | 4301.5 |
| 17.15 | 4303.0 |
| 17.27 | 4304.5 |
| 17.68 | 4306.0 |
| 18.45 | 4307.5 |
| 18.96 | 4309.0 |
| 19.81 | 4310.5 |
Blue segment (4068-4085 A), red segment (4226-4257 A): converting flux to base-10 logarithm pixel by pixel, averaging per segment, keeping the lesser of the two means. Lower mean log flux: 1.35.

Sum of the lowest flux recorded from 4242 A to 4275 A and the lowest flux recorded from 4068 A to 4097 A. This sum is 42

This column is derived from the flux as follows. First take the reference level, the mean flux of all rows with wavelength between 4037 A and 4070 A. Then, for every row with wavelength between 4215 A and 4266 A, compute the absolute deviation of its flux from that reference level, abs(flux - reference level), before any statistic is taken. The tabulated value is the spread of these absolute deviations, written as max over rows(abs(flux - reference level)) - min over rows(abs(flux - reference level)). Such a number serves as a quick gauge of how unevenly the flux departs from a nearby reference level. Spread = 4.5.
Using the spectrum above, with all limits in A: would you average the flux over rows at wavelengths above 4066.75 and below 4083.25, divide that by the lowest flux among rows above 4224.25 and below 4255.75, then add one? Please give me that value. 2.09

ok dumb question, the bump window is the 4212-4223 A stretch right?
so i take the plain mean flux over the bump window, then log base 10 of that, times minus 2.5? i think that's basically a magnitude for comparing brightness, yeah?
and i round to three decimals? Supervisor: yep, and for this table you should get -3.420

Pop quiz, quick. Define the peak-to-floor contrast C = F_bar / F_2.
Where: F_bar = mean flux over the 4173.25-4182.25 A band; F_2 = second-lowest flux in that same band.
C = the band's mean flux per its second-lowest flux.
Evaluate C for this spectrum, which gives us 1.021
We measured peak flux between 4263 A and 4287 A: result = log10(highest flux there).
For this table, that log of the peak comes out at 1.43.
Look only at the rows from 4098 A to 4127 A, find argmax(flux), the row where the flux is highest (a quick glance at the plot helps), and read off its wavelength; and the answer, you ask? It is 4115.5 A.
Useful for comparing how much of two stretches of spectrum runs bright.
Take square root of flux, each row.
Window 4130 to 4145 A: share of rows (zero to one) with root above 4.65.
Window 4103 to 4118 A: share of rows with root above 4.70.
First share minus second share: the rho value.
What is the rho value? 0.0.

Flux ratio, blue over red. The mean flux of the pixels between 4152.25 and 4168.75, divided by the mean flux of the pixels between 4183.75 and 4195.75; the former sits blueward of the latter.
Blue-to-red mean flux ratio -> 0.96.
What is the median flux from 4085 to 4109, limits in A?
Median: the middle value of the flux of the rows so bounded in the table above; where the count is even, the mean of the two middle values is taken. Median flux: 22.3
